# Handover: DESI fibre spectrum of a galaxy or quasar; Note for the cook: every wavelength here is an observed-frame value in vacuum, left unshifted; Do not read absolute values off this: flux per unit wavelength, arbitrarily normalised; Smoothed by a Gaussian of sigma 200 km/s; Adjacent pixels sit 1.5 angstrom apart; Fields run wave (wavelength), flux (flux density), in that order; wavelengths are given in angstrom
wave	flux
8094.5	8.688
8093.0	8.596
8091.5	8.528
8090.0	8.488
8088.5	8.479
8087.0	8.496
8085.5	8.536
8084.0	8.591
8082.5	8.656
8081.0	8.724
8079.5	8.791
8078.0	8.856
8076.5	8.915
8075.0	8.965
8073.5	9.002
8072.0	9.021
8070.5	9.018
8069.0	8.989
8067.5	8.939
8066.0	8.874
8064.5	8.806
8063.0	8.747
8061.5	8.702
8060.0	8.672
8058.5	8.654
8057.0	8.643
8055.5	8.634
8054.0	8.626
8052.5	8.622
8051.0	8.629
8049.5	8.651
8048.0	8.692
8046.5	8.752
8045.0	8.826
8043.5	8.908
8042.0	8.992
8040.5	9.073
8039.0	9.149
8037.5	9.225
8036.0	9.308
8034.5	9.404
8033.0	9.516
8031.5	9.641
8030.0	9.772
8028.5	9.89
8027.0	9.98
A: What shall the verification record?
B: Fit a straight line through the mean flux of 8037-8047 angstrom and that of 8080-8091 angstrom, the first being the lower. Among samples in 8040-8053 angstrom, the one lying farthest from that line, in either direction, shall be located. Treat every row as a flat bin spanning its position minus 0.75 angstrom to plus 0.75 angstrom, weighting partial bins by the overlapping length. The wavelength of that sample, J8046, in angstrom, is 8051.0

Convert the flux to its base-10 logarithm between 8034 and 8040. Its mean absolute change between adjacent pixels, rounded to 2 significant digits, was 0.0040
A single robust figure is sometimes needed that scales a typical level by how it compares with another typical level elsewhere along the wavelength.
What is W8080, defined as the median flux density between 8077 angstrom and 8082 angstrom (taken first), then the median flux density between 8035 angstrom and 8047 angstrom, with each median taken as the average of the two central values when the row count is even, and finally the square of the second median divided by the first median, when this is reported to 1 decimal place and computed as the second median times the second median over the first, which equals 9.3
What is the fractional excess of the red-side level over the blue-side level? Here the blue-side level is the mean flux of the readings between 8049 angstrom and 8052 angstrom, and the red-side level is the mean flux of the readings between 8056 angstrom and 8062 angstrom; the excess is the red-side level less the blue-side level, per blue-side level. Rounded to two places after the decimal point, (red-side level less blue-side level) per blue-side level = 0.00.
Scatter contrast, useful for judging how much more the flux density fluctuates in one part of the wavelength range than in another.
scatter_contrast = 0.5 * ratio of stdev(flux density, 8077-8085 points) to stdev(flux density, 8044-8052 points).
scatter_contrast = 0.66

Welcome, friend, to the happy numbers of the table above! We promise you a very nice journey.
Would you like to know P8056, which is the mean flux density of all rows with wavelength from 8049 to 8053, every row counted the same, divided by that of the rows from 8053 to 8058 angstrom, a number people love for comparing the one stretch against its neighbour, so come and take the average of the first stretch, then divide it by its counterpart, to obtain 1.00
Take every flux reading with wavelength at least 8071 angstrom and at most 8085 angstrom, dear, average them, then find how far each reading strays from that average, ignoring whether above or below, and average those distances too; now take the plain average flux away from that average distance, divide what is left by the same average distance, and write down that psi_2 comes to -67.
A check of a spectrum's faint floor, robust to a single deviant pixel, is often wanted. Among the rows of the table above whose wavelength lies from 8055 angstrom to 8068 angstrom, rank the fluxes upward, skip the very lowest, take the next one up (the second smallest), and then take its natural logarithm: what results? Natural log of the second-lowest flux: 2.16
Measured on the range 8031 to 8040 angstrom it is 2.22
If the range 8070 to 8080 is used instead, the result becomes 2.18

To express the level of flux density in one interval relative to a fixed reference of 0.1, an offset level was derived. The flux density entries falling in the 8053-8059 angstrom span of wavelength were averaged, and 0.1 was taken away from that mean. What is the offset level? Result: 8.54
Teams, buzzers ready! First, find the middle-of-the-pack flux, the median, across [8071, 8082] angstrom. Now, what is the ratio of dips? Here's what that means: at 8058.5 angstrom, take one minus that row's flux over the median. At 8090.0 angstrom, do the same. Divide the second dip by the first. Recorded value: 1.6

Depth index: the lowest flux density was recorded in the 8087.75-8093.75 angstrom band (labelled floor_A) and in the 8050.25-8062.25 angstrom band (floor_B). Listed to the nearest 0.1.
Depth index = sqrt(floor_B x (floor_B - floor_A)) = 1.1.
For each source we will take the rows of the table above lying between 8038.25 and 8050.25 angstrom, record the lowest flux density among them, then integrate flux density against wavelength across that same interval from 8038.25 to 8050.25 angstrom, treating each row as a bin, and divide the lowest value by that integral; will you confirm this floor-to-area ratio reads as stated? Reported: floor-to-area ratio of 0.0812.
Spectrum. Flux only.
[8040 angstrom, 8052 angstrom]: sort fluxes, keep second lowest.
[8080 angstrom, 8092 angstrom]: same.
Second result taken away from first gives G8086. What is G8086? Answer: 0.16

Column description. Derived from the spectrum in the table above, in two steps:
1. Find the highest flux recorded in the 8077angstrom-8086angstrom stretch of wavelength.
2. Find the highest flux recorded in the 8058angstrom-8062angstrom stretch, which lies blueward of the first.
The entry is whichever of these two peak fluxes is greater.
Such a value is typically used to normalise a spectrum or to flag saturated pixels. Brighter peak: 8.86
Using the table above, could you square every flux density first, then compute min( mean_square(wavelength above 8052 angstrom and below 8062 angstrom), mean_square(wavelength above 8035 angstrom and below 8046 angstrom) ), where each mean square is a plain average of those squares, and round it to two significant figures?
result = 75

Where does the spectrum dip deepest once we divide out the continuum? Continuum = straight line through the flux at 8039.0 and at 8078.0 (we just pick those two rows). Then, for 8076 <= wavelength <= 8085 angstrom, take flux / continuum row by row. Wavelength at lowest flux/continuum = 8084.0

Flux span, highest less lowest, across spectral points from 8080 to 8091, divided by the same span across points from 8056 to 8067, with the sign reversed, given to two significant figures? -1.1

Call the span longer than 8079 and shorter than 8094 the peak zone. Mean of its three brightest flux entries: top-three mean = 8.72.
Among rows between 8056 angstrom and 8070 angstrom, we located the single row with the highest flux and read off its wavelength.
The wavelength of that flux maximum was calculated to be 8069.0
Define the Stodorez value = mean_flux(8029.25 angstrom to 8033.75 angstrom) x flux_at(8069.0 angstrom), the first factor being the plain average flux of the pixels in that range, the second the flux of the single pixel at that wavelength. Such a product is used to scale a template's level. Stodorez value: 87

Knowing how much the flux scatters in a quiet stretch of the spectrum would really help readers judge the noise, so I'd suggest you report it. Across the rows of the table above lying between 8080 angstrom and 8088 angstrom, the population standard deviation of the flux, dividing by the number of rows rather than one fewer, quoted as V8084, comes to 0.08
